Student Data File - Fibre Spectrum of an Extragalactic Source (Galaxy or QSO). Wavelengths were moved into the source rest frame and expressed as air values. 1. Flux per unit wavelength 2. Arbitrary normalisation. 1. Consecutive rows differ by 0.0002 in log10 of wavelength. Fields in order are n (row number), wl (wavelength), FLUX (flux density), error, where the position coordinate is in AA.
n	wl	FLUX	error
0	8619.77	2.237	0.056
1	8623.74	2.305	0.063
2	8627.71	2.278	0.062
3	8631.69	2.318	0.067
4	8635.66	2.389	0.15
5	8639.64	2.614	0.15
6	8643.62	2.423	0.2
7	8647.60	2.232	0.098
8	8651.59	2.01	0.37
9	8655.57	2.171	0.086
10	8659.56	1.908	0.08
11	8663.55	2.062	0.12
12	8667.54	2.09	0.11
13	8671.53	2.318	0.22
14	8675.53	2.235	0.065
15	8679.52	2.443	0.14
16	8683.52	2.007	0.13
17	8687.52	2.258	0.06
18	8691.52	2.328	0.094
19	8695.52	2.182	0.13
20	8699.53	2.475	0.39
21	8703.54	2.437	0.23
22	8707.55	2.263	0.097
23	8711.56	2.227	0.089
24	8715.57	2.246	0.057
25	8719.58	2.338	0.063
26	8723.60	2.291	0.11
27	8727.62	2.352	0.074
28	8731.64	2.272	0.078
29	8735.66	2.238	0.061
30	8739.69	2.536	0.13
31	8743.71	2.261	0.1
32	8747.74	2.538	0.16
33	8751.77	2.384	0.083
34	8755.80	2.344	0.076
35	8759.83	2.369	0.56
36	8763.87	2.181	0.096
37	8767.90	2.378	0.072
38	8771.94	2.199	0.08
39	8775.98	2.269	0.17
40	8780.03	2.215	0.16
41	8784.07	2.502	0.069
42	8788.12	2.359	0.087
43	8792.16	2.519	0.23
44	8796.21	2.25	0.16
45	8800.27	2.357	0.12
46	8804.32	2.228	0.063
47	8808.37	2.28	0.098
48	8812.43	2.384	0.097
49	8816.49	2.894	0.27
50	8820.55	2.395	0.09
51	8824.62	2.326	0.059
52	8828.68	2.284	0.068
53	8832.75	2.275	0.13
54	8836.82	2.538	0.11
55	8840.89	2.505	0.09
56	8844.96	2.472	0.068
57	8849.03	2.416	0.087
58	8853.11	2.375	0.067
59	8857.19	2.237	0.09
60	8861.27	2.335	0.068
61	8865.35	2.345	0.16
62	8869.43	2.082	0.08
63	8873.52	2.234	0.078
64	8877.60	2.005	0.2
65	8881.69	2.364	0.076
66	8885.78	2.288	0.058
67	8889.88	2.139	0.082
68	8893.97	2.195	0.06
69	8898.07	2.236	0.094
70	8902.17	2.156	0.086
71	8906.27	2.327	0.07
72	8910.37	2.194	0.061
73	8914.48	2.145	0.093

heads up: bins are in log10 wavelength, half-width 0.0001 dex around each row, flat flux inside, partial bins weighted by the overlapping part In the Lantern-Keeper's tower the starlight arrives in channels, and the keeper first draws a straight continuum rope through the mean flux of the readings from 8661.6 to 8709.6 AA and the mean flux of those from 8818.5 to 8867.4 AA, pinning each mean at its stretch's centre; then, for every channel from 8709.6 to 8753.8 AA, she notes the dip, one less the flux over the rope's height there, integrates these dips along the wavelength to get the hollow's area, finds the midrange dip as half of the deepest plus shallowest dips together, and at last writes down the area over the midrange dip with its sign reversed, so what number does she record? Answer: -21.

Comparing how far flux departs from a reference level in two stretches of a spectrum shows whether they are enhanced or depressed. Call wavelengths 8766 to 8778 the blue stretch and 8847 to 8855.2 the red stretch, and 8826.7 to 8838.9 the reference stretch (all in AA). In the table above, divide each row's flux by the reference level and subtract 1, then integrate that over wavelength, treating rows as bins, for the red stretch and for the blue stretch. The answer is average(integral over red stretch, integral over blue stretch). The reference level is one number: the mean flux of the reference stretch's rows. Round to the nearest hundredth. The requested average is -0.16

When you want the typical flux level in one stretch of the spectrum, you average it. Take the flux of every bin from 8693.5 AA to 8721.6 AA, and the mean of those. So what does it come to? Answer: 2.31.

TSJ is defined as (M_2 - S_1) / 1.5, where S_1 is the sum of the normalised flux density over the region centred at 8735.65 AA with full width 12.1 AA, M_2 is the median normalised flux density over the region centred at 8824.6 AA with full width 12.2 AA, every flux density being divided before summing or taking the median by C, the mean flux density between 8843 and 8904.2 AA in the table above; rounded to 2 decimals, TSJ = -1.39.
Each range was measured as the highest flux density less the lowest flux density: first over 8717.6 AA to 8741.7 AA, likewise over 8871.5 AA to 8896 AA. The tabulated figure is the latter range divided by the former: 1.20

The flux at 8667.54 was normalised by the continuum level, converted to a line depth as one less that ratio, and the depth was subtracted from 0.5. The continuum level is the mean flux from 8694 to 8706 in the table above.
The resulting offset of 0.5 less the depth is 0.38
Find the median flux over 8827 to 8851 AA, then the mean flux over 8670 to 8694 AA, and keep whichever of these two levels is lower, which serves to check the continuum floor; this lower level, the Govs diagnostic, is 2.26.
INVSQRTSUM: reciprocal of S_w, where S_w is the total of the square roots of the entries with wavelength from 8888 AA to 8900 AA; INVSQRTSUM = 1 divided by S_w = 0.23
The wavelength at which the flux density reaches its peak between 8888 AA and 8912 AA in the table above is 8906.27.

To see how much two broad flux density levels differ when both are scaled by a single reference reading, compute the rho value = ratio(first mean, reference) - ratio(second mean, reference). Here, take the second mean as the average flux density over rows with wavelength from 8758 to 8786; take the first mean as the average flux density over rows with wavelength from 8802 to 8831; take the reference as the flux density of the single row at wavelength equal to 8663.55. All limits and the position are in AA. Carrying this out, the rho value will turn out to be 0.047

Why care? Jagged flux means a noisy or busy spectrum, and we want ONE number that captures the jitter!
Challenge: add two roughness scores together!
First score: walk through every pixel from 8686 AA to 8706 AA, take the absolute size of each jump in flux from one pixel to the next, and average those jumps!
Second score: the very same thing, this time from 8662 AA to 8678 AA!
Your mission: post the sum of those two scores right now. 0.25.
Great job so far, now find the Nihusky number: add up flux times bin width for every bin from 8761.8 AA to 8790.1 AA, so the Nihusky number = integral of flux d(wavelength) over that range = 65.1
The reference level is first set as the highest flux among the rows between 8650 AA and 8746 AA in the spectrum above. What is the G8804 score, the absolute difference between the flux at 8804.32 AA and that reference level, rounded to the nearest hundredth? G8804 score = 0.31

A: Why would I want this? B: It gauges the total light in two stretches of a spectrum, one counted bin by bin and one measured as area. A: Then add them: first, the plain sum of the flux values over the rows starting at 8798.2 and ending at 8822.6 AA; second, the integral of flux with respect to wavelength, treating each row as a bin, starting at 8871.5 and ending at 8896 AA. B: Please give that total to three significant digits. 68.6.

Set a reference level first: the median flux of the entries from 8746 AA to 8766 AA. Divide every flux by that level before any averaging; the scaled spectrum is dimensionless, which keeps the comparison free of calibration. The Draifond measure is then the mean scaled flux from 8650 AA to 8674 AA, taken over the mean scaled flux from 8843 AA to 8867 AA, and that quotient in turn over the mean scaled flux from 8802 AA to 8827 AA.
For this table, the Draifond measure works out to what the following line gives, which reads 0.87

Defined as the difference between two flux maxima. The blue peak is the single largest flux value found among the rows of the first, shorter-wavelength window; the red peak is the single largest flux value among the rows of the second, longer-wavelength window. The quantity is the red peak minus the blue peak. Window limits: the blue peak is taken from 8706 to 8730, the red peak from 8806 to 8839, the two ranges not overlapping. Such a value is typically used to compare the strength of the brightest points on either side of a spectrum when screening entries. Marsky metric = 0.54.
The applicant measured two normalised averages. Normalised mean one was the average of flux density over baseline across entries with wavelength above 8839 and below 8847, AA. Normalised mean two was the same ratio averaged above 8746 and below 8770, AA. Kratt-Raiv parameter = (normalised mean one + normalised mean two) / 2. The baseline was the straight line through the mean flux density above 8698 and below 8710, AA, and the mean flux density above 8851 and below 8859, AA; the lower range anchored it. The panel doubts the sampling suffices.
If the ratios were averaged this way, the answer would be 1.04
